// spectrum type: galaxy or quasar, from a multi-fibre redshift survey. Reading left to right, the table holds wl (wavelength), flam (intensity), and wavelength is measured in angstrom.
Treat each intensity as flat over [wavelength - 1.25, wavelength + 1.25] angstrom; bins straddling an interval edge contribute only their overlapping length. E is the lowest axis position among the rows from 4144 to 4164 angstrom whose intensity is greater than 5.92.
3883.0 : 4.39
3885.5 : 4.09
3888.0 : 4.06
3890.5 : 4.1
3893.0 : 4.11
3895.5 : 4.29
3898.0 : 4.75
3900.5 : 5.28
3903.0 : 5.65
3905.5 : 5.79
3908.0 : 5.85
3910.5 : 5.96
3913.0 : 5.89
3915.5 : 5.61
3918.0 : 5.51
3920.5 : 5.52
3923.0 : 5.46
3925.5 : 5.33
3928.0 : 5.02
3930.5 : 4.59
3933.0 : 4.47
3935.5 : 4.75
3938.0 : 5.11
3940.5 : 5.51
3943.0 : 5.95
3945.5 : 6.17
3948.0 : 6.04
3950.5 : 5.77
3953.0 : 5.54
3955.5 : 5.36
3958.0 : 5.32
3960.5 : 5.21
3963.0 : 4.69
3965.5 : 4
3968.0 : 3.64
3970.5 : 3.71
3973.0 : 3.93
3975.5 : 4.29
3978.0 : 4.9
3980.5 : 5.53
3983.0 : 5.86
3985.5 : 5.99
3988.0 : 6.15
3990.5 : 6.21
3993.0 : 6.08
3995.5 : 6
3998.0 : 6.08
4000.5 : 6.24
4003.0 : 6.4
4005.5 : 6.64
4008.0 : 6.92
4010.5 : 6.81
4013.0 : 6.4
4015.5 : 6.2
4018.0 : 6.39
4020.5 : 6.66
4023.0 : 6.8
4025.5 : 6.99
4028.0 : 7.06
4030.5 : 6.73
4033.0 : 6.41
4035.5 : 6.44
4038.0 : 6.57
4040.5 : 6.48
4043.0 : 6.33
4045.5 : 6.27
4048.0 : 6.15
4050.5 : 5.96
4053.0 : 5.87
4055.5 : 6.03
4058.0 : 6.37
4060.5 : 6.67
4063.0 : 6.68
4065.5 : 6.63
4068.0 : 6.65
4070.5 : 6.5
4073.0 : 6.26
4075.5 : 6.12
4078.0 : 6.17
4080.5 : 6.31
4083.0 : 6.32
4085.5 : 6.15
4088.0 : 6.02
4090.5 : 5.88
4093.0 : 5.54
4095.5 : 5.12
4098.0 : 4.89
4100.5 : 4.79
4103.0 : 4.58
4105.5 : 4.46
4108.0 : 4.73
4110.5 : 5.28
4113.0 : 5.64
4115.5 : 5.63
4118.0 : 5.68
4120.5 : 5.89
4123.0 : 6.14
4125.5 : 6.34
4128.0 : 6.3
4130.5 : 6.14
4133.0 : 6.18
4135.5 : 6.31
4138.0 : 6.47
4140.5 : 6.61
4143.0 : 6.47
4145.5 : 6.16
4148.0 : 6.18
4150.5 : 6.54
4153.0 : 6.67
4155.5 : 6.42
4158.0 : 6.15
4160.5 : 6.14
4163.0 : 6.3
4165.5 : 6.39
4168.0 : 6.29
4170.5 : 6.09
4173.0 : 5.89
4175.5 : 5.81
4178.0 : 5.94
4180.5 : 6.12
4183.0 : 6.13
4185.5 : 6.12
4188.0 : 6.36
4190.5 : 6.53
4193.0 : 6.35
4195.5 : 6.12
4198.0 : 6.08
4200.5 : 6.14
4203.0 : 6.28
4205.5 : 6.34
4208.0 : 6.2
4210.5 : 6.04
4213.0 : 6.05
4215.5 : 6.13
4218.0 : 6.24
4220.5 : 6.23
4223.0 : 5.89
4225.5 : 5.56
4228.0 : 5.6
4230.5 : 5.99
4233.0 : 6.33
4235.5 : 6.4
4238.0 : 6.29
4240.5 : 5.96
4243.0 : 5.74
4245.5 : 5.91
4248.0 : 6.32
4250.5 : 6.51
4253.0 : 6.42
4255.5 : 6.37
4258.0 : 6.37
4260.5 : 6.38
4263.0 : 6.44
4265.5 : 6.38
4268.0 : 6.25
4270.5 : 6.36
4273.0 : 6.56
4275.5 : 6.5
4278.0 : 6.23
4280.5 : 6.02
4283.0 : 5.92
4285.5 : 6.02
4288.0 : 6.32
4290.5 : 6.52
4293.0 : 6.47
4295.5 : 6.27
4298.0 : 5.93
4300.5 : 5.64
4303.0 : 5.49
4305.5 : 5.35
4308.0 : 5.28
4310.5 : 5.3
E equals 4145.5 angstrom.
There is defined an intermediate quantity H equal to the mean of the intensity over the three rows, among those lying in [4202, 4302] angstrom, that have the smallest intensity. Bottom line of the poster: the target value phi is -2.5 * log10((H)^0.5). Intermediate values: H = 5.6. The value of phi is -0.94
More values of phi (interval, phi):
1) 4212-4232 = -0.94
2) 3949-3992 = -0.72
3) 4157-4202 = -0.96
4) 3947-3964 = -0.88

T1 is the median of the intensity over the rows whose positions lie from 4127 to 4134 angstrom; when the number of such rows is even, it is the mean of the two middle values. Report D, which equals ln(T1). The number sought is 1.82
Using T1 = 6.18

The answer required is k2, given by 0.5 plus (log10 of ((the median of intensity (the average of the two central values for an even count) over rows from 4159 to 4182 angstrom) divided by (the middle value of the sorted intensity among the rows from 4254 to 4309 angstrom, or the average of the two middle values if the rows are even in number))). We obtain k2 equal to 0.49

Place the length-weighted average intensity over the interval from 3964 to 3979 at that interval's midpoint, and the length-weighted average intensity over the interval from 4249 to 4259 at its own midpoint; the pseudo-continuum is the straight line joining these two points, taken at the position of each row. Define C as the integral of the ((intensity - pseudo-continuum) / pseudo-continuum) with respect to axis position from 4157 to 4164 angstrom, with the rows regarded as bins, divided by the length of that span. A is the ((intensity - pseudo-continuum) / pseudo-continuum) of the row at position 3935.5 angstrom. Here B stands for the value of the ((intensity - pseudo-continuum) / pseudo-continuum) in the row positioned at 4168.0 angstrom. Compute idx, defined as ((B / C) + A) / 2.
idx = 0.65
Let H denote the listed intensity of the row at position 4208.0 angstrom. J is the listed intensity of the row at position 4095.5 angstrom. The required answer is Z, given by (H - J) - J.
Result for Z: -4.0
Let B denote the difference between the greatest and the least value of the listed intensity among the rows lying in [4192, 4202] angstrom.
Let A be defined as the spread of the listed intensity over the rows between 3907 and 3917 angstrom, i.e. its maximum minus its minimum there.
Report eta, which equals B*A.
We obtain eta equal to 0.09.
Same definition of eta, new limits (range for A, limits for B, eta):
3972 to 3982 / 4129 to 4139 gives 0.53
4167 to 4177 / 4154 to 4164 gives 0.13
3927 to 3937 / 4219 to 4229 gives 0.37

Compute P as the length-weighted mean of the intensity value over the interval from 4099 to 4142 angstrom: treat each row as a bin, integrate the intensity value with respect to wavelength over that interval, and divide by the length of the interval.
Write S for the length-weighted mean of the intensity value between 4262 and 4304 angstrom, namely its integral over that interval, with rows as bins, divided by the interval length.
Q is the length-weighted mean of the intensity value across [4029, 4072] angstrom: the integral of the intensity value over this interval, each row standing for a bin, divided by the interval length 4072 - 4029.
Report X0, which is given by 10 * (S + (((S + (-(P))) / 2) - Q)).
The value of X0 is 0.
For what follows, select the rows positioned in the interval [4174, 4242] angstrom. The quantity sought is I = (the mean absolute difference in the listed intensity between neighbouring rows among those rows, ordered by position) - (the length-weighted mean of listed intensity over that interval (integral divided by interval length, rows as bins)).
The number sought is -5.97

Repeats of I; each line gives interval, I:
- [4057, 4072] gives -6.48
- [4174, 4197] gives -6.02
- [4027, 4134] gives -5.84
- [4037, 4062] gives -6.10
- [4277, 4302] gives -5.93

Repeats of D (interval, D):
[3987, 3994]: 1.82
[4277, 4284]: 1.80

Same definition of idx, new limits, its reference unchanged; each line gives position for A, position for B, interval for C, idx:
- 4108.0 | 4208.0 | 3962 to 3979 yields 0.65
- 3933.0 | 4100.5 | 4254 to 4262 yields 3.16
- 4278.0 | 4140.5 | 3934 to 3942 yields 0.27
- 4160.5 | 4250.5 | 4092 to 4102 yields -0.89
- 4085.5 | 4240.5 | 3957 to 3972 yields -0.17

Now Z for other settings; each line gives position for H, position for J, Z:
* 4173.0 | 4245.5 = -5.9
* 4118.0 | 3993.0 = -6.5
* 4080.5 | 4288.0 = -6.3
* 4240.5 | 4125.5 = -6.7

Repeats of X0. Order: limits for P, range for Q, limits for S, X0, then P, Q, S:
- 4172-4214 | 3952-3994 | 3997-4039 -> 17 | 6.1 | 5.07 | 6.6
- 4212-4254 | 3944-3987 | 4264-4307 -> 11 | 6.1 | 5.07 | 6.1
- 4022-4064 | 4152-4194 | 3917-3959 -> -14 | 6.5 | 6.21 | 5.4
